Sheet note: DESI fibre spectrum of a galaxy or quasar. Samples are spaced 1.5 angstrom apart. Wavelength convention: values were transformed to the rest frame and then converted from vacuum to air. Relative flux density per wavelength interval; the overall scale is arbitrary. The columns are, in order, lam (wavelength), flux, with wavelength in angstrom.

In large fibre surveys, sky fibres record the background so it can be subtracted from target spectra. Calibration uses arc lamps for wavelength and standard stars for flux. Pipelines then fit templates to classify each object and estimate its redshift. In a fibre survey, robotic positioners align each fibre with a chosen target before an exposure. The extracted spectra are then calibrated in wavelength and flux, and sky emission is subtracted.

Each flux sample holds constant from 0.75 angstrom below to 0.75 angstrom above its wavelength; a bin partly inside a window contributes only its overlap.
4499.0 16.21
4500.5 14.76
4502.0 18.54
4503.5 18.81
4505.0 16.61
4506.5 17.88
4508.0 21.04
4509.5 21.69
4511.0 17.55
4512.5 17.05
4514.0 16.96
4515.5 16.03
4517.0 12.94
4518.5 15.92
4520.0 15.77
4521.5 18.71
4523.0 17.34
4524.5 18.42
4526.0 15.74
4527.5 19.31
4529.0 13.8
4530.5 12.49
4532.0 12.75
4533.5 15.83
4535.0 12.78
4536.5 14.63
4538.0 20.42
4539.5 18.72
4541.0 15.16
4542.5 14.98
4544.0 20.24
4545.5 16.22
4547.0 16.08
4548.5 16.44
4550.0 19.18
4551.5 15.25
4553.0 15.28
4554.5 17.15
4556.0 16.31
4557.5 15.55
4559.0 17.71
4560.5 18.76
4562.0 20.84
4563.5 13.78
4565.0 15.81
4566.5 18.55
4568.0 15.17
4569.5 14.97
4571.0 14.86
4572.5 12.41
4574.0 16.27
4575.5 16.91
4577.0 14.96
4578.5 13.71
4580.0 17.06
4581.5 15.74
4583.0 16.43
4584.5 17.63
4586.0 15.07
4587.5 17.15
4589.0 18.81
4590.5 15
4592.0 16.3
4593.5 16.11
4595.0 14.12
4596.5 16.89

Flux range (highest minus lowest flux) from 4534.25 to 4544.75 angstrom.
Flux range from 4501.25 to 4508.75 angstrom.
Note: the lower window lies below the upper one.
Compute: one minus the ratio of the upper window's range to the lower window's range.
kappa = -0.72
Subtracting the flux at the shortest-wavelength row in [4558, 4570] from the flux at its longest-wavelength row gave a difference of -2.7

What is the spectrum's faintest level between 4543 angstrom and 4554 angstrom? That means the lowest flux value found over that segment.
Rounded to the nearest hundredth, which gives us 15.25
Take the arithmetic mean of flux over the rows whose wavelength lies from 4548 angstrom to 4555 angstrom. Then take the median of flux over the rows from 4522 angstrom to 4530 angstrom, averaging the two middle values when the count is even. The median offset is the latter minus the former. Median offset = 0.7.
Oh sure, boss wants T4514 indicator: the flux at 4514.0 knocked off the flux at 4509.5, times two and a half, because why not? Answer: 12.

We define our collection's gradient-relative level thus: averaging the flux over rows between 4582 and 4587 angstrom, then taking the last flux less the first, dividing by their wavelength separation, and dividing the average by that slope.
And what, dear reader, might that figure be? -36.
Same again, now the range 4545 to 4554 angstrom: -131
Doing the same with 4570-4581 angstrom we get 62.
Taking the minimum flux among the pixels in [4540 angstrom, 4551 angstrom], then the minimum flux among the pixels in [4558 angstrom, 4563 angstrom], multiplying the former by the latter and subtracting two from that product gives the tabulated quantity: 263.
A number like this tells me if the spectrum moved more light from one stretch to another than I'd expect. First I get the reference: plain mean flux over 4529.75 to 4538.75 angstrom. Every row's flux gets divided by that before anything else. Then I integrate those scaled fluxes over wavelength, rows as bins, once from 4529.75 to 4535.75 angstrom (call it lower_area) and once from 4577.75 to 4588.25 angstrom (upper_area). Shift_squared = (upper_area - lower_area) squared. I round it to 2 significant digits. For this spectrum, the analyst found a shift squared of 36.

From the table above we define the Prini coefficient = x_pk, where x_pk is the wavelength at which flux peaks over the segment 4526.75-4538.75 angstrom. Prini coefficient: 4538.0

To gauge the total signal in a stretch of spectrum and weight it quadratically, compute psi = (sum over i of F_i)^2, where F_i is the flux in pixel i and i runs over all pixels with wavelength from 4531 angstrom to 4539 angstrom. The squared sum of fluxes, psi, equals 5838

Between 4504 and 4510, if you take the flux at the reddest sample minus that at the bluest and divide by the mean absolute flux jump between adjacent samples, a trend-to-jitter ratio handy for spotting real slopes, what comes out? 3.0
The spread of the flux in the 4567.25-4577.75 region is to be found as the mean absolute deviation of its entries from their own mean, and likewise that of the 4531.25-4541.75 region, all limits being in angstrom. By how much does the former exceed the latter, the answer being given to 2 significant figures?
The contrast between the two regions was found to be -1.3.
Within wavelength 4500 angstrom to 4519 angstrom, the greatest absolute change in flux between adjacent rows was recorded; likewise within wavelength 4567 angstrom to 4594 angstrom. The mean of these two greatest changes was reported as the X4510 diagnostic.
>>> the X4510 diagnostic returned 4.0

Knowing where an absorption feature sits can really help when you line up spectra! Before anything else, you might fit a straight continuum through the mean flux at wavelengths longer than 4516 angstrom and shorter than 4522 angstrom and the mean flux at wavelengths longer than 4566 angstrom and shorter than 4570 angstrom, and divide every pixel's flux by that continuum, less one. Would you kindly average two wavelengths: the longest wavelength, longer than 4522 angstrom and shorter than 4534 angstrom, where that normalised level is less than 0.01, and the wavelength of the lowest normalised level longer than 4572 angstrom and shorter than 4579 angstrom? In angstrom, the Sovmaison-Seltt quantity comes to 4553.0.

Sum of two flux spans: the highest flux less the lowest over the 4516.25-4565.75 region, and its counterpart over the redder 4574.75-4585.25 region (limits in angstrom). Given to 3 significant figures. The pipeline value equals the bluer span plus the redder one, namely 12.3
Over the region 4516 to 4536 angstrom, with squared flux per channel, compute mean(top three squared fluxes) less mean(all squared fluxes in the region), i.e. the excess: 108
